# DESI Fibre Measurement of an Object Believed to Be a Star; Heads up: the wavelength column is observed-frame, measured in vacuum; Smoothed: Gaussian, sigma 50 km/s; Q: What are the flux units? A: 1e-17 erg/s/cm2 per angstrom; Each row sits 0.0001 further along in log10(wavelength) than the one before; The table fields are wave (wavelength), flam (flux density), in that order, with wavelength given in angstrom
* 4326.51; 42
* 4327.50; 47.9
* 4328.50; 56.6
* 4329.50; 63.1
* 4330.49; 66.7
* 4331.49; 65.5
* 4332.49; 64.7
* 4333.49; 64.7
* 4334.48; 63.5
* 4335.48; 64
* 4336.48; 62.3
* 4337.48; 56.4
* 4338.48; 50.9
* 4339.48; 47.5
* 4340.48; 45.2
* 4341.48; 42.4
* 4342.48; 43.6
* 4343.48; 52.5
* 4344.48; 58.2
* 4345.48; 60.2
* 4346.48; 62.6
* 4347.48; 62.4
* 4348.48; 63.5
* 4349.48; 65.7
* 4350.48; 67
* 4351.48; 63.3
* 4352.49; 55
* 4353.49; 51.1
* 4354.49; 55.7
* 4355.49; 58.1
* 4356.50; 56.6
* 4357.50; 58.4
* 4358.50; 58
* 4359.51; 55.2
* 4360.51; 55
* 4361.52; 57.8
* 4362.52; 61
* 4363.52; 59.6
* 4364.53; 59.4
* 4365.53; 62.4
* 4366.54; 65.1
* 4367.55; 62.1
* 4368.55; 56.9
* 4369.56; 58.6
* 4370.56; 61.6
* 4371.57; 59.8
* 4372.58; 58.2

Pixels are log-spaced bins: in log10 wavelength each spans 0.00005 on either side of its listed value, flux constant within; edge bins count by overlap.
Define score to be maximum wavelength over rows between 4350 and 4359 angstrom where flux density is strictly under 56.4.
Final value 4354.49 angstrom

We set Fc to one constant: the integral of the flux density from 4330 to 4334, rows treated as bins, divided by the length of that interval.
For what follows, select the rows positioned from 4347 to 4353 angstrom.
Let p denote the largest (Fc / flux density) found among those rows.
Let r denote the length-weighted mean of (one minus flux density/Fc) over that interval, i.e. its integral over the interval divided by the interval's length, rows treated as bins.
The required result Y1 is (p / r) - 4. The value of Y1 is 26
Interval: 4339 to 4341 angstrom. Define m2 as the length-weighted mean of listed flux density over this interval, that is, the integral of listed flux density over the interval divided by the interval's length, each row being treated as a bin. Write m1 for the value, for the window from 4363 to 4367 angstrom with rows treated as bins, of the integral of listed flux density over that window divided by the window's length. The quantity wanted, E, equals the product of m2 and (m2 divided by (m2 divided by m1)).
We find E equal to 2850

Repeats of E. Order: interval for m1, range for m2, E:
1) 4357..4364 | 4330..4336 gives 3752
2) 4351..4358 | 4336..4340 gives 3077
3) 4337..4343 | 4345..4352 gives 3025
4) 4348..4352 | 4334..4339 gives 3841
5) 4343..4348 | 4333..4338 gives 3684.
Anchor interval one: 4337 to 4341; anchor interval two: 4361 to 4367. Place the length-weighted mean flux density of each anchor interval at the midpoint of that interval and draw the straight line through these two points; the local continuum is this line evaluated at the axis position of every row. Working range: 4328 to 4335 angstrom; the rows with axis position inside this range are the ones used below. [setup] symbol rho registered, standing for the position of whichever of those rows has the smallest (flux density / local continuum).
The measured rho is 4328.50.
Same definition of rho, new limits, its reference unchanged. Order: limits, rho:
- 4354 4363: 4360.51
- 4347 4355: 4353.49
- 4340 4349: 4341.48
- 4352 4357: 4353.49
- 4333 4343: 4341.48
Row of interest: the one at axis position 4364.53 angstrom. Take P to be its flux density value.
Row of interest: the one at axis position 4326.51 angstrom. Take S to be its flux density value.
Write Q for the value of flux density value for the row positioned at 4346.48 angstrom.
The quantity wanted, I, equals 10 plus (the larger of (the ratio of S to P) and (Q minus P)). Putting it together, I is 13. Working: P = 59.4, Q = 62.6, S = 42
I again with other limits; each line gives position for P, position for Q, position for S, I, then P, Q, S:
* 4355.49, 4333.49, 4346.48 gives 17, 58.1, 64.7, 62.6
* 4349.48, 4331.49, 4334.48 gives 11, 65.7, 65.5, 63.5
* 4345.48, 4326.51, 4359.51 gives 11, 60.2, 42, 55.2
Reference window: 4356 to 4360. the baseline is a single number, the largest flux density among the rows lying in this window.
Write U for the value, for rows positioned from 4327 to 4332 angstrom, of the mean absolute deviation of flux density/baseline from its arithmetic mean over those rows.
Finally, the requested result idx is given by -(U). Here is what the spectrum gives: -0.11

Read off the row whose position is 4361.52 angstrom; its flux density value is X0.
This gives 57.8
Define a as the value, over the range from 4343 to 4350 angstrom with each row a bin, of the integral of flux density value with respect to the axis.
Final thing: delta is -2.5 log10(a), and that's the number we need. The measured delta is -6.6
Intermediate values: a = 426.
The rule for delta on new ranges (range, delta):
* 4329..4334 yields -6.3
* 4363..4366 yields -5.6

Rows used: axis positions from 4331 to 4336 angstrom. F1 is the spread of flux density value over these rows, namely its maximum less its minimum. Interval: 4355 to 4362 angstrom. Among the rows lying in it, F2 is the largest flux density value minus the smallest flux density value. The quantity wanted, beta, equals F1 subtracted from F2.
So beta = 1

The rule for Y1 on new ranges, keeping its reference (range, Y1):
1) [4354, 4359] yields 6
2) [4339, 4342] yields 1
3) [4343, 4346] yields 6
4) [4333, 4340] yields 9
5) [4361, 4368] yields 13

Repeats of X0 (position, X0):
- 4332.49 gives 64.7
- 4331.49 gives 65.5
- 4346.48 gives 62.6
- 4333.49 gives 64.7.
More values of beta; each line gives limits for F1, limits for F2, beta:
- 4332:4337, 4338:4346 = 15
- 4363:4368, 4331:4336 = -4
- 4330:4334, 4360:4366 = 5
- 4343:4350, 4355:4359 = -11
